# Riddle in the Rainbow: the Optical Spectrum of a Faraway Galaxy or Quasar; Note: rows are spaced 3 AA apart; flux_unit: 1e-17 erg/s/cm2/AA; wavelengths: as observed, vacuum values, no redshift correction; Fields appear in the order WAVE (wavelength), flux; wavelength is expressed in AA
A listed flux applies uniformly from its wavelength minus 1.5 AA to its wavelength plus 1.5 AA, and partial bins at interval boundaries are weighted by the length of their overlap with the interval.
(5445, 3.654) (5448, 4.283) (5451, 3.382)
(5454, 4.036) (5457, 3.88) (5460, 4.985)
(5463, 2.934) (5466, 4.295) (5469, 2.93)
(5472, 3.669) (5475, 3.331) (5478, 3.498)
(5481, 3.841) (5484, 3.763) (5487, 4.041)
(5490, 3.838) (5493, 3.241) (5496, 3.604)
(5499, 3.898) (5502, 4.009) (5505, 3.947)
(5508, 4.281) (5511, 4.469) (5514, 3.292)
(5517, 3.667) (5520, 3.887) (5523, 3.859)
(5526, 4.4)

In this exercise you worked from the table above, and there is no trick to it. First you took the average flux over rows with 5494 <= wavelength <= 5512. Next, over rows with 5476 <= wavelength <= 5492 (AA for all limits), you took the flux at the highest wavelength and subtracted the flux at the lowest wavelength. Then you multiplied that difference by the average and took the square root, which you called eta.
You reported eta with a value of 1.17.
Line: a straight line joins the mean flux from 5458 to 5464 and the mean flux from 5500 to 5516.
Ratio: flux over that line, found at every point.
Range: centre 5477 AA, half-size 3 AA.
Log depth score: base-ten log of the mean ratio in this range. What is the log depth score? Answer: -0.066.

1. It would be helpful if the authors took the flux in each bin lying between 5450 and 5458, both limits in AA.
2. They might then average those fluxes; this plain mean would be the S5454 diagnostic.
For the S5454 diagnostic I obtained 3.8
